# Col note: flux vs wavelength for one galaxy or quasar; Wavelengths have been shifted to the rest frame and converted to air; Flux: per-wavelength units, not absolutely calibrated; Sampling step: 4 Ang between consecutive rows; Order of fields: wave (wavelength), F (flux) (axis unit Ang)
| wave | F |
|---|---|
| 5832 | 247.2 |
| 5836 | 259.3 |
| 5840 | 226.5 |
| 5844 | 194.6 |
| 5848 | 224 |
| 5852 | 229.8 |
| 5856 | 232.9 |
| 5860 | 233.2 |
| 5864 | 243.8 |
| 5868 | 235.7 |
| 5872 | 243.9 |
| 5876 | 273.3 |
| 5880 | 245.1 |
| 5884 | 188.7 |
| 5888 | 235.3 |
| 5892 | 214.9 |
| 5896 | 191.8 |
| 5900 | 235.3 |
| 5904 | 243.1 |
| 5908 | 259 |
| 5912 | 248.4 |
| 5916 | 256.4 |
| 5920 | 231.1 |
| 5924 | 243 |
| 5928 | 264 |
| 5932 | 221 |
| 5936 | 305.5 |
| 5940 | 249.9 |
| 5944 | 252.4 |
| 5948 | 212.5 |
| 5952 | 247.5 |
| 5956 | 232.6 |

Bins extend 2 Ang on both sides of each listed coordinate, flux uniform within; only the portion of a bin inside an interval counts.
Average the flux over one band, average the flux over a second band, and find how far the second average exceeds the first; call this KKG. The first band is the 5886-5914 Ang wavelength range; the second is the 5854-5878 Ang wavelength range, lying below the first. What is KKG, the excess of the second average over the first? 11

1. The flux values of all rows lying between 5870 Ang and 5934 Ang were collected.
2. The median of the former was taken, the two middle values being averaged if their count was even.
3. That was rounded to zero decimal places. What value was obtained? 243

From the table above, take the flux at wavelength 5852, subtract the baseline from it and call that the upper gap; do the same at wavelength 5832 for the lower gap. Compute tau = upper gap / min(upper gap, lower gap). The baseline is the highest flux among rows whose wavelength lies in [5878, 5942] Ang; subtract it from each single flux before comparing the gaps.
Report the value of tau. 1.00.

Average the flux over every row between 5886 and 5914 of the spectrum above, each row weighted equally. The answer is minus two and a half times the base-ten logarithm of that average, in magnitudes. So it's -5.92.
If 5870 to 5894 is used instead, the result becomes -5.92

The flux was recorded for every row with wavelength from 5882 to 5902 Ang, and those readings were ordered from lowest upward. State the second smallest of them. 191.8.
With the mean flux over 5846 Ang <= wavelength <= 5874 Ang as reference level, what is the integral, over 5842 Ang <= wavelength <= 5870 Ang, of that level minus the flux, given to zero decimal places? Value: 197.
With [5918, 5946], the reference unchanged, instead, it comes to -494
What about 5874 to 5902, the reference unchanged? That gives 236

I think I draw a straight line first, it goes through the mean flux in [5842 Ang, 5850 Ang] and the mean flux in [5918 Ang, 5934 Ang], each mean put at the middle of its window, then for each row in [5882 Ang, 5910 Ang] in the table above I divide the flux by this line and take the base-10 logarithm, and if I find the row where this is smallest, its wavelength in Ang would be 5896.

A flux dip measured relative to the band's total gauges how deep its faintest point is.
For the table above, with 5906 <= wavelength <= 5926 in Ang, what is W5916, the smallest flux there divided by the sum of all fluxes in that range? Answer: 0.187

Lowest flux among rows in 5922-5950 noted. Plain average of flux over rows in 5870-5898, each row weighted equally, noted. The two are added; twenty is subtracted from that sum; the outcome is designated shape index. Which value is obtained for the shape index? 420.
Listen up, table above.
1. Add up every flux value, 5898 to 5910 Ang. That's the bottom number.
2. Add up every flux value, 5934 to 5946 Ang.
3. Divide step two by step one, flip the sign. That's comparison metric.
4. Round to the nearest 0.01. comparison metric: -1.10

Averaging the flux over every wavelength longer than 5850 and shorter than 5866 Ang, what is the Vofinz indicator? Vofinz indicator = 235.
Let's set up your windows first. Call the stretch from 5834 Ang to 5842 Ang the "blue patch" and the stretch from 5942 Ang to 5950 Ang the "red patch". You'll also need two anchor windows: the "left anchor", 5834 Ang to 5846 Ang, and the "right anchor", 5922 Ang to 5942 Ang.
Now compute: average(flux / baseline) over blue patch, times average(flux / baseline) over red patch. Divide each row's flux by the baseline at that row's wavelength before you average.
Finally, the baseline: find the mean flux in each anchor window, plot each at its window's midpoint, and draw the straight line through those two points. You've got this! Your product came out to 0.956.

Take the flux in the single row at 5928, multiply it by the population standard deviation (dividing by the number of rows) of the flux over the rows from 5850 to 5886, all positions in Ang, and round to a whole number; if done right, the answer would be 5489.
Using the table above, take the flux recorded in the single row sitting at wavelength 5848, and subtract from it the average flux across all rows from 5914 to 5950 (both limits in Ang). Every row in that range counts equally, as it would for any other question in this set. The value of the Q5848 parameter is -24.4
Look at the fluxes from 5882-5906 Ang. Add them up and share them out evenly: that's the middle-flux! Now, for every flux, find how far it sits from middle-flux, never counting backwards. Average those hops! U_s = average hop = 20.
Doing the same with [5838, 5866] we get 10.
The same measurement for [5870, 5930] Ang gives 18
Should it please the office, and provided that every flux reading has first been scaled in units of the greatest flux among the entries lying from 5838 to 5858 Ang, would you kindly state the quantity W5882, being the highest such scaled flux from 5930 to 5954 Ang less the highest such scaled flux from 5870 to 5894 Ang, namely 0.14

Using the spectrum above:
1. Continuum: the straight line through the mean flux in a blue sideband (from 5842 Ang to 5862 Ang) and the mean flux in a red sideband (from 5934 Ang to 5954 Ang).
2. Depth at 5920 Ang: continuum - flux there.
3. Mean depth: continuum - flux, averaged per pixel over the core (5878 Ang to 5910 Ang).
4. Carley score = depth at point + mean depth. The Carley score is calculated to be 25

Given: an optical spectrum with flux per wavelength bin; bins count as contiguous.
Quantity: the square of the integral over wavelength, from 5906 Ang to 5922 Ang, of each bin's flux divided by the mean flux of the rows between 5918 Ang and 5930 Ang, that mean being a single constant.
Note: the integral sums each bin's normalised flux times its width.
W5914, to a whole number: 262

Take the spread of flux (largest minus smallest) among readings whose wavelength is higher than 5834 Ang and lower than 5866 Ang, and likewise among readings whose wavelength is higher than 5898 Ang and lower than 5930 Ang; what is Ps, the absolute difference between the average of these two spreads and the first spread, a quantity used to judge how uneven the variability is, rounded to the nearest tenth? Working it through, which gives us 15.9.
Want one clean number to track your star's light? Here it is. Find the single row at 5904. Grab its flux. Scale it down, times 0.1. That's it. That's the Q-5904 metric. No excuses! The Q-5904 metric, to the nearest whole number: 24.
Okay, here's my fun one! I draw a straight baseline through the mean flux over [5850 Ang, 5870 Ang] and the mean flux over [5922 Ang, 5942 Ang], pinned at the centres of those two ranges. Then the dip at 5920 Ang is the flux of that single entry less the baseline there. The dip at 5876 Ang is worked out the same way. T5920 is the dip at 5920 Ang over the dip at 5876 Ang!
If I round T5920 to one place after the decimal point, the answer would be -0.7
